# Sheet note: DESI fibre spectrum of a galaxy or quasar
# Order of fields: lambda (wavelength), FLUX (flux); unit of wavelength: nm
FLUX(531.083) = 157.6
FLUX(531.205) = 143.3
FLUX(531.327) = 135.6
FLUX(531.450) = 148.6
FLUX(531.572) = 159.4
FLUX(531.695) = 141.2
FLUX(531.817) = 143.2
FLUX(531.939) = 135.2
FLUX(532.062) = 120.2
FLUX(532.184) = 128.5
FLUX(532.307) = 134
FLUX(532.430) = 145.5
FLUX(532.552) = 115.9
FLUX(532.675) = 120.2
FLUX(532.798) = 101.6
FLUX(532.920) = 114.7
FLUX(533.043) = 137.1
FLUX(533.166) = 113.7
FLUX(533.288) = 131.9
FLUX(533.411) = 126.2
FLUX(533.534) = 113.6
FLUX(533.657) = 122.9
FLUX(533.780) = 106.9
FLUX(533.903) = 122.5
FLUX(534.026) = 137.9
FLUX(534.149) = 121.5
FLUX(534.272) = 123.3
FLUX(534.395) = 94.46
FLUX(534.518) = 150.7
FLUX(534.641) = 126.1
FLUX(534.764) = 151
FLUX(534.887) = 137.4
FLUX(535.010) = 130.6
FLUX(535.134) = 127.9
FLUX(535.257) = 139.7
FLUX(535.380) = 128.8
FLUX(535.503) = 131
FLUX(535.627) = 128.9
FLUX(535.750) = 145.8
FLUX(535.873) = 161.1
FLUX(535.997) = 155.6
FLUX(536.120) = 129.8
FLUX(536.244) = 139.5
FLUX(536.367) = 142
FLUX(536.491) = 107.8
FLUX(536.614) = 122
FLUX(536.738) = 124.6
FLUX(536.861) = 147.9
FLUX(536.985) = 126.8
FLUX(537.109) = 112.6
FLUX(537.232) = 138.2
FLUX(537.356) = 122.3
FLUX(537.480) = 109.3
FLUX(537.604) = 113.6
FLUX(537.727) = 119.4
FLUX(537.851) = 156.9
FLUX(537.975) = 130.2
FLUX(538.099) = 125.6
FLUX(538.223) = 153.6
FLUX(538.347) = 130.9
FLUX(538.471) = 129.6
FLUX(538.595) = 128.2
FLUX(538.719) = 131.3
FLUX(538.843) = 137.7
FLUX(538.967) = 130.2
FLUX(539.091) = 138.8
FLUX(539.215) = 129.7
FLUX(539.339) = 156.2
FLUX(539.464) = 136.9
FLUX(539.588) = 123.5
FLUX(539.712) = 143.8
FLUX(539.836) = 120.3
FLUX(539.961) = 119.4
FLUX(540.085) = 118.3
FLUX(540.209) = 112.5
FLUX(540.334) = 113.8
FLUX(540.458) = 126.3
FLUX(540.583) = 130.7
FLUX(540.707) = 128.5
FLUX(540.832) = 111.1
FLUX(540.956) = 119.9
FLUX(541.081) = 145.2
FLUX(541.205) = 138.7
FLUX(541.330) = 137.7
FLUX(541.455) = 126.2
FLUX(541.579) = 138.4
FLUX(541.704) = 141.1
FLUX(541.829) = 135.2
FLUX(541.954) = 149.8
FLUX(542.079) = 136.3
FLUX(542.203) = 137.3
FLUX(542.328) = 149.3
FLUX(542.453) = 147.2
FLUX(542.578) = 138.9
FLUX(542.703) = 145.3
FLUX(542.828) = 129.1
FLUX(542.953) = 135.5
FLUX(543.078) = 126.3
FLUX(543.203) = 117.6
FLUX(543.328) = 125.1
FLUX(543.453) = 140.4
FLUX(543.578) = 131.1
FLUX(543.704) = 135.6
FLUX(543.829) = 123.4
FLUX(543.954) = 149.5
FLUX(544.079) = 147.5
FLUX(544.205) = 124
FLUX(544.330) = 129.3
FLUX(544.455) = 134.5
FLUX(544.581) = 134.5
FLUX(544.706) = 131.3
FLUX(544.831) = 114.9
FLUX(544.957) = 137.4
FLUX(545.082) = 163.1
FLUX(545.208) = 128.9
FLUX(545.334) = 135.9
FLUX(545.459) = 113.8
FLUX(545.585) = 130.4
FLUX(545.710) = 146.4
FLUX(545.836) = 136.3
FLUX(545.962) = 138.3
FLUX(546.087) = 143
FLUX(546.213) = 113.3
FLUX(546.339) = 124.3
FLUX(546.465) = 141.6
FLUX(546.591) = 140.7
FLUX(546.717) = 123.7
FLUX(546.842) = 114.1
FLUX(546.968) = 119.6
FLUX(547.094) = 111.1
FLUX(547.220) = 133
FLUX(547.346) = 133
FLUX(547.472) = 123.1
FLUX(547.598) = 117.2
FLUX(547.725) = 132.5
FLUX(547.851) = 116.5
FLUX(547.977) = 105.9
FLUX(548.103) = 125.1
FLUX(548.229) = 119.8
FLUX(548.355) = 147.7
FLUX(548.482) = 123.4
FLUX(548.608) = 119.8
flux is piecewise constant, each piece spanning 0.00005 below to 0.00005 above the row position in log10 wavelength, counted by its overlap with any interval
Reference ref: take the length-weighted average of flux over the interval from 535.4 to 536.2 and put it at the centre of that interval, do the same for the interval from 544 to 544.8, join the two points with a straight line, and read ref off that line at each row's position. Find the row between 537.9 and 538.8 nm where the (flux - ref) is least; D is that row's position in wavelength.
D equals 538.099 nm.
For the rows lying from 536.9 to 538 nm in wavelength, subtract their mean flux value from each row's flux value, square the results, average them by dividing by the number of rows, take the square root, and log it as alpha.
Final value 14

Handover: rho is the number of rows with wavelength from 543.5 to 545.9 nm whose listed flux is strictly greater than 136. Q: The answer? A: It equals 6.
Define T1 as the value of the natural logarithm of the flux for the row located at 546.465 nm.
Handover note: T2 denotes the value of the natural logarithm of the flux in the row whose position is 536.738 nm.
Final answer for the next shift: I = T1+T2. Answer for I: 9.78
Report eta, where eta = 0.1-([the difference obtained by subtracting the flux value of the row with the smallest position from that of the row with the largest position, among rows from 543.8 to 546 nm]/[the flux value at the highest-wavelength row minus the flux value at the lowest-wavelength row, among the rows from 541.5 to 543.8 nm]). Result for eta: 5.4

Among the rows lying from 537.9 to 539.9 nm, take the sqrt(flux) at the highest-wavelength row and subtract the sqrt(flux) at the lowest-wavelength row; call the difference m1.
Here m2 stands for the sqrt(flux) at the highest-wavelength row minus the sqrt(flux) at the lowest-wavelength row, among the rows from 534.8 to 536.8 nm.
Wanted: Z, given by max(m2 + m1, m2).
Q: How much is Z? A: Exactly -0.56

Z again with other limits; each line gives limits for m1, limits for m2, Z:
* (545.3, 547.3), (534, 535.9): 0.95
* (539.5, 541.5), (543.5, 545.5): -0.66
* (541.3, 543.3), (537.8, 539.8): -0.53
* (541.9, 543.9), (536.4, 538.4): 1.06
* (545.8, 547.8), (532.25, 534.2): -0.55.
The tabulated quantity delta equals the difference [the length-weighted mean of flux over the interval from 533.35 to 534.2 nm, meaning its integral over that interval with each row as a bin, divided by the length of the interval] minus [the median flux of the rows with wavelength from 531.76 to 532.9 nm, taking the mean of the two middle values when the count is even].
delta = -6.9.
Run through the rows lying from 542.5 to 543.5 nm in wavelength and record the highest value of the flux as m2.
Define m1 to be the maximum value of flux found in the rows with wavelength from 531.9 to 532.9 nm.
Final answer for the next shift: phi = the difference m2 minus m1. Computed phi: 0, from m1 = 145.5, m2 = 145.3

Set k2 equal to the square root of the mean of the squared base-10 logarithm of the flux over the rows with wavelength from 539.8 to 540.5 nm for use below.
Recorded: 2.07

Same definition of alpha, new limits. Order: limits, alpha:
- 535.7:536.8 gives 16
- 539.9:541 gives 7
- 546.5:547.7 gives 9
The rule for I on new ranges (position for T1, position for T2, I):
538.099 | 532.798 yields 9.45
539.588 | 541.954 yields 9.83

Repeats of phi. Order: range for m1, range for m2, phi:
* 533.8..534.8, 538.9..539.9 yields 5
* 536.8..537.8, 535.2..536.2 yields 13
